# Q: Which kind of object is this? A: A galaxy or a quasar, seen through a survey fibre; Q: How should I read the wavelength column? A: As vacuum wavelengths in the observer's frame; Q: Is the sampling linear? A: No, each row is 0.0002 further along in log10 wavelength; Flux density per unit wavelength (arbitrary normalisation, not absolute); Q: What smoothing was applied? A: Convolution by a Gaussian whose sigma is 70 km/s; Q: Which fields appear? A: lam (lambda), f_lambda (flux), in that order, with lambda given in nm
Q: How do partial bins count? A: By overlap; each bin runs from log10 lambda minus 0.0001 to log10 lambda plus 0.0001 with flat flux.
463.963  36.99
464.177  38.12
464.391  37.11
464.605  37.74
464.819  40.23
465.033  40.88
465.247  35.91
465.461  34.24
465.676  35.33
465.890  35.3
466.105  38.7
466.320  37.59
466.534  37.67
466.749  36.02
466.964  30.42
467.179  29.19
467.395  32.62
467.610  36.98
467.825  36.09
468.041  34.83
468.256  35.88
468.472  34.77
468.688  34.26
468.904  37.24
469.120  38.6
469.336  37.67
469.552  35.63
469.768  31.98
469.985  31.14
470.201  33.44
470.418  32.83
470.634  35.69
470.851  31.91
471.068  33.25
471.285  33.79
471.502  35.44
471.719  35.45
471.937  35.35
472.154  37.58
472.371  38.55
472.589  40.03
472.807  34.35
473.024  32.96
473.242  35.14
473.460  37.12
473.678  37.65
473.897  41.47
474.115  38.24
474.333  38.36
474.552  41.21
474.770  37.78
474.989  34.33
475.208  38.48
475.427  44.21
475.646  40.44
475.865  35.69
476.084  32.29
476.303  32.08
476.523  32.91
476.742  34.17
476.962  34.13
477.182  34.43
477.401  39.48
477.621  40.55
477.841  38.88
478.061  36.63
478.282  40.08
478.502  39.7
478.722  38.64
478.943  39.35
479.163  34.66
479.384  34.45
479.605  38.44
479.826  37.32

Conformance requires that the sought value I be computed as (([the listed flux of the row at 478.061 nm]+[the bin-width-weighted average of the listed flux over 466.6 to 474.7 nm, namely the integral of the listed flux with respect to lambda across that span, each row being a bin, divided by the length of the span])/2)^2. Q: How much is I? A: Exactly 1301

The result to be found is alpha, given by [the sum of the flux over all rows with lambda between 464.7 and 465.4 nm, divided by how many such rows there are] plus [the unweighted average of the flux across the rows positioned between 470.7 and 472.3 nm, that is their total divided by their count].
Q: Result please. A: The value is 74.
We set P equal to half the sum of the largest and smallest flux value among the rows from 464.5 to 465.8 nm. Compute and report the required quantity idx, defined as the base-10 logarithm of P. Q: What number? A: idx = 1.57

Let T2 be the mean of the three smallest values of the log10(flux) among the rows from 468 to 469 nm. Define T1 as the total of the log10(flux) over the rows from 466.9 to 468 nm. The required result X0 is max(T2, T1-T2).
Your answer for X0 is 6.05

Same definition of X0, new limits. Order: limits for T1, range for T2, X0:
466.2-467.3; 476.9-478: 6.10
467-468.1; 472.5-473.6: 6.11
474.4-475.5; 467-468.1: 6.45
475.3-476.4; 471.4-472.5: 6.27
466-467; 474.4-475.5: 6.21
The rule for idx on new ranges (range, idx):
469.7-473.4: 1.55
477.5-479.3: 1.58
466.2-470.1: 1.53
